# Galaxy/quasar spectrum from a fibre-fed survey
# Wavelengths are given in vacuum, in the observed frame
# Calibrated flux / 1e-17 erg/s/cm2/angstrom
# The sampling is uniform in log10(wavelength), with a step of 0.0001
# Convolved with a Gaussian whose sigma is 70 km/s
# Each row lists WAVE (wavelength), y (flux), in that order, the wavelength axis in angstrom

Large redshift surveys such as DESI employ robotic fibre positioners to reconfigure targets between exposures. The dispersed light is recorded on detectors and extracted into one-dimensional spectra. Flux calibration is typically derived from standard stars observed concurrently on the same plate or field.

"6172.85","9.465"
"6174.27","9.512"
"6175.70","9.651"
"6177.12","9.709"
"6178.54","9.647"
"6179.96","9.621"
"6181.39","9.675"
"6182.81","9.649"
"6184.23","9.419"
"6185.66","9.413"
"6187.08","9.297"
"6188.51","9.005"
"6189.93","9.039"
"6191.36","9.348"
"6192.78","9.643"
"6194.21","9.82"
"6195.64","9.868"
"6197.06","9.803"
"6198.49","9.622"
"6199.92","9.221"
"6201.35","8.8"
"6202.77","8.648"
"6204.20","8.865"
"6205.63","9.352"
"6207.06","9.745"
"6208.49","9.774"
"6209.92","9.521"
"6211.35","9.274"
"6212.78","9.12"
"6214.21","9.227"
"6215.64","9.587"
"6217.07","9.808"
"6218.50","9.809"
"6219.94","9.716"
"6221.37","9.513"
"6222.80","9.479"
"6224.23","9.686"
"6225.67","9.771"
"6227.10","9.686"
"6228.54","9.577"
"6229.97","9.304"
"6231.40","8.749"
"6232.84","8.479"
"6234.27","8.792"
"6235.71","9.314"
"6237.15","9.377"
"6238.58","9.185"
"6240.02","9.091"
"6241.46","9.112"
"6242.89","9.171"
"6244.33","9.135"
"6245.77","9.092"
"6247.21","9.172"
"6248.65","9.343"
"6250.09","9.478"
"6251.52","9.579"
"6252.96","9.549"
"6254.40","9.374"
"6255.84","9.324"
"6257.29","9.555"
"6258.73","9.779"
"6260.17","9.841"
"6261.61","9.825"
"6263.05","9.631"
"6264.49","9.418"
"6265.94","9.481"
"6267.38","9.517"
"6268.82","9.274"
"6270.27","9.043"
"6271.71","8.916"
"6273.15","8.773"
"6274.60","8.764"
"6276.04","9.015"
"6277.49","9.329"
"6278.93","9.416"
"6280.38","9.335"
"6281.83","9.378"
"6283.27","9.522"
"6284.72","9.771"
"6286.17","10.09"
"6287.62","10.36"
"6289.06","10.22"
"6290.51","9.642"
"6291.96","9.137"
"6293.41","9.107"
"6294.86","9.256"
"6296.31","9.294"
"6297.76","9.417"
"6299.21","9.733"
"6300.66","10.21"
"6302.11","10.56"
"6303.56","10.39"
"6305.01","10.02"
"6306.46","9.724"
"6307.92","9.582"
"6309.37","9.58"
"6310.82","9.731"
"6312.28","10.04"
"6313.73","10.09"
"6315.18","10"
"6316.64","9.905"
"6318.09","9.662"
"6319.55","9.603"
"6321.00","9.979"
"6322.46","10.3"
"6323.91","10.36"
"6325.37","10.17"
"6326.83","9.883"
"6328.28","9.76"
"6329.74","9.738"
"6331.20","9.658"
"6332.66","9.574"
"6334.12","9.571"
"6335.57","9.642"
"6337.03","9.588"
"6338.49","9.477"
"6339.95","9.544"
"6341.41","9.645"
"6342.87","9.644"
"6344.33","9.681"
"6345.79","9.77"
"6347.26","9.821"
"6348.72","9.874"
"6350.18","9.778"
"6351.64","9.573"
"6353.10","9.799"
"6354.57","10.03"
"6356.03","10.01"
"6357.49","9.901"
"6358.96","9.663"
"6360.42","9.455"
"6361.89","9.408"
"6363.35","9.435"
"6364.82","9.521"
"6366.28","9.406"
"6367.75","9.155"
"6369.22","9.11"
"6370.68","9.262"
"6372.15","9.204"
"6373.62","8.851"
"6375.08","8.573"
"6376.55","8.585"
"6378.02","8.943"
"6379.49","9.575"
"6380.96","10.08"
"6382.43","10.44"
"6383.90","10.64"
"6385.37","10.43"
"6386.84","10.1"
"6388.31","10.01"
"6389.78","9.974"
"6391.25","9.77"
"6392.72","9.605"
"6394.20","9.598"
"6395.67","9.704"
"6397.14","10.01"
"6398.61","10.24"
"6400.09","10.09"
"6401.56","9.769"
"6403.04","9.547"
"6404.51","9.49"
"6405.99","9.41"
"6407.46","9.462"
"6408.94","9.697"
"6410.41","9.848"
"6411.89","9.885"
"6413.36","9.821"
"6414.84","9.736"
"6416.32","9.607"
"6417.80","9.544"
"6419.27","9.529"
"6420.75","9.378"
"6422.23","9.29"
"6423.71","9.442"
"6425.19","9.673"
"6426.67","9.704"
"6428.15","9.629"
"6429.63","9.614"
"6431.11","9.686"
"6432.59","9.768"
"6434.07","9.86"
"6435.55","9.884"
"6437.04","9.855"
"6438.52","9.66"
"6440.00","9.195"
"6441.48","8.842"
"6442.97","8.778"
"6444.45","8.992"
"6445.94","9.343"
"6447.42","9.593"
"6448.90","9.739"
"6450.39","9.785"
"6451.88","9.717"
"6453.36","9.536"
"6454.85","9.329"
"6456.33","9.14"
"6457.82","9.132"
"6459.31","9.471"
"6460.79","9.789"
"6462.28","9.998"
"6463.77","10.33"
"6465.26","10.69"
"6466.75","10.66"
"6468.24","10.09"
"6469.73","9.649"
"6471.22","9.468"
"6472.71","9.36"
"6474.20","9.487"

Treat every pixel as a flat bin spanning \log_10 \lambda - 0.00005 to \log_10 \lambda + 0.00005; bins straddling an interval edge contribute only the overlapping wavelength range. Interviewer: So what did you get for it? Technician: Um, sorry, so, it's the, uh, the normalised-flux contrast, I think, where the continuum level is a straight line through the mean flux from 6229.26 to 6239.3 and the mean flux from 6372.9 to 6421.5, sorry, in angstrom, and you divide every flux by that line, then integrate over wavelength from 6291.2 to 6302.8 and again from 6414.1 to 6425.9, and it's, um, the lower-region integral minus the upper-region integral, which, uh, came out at 0.5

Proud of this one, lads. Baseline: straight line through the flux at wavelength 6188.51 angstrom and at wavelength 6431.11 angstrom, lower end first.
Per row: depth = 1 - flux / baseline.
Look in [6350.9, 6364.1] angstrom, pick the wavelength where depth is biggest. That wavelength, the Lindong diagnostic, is 6361.89 angstrom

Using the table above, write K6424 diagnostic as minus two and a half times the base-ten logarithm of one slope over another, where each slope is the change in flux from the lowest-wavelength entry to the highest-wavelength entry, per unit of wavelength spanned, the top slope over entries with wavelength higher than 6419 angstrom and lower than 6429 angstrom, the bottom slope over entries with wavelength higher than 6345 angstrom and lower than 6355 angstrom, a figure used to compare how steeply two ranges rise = 1.0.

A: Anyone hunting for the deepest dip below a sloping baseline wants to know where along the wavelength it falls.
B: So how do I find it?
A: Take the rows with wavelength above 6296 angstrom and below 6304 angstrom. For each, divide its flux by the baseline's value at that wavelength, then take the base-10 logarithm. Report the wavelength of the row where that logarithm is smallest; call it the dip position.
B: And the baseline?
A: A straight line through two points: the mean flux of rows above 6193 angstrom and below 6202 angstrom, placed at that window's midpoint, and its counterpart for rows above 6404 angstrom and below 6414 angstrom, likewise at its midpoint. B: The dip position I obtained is 6296.31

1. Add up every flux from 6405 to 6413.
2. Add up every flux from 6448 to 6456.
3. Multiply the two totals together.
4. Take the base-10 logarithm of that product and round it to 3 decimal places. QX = 3.366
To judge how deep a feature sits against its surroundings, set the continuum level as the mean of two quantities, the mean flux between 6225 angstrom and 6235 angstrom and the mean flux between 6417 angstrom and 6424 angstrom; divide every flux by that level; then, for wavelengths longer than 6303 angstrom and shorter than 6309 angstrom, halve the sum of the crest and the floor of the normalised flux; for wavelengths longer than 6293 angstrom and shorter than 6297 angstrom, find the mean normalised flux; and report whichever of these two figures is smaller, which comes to 0.990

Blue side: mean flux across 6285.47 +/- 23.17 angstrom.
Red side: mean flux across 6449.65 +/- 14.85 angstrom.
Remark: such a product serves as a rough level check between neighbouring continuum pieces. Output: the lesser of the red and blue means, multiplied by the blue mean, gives 90.7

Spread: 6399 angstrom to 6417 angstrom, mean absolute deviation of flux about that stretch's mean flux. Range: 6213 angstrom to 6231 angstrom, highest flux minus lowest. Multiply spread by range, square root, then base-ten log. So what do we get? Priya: -0.51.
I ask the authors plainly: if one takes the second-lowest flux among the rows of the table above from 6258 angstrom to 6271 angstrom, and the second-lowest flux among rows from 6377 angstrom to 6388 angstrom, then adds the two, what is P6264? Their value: 18.8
